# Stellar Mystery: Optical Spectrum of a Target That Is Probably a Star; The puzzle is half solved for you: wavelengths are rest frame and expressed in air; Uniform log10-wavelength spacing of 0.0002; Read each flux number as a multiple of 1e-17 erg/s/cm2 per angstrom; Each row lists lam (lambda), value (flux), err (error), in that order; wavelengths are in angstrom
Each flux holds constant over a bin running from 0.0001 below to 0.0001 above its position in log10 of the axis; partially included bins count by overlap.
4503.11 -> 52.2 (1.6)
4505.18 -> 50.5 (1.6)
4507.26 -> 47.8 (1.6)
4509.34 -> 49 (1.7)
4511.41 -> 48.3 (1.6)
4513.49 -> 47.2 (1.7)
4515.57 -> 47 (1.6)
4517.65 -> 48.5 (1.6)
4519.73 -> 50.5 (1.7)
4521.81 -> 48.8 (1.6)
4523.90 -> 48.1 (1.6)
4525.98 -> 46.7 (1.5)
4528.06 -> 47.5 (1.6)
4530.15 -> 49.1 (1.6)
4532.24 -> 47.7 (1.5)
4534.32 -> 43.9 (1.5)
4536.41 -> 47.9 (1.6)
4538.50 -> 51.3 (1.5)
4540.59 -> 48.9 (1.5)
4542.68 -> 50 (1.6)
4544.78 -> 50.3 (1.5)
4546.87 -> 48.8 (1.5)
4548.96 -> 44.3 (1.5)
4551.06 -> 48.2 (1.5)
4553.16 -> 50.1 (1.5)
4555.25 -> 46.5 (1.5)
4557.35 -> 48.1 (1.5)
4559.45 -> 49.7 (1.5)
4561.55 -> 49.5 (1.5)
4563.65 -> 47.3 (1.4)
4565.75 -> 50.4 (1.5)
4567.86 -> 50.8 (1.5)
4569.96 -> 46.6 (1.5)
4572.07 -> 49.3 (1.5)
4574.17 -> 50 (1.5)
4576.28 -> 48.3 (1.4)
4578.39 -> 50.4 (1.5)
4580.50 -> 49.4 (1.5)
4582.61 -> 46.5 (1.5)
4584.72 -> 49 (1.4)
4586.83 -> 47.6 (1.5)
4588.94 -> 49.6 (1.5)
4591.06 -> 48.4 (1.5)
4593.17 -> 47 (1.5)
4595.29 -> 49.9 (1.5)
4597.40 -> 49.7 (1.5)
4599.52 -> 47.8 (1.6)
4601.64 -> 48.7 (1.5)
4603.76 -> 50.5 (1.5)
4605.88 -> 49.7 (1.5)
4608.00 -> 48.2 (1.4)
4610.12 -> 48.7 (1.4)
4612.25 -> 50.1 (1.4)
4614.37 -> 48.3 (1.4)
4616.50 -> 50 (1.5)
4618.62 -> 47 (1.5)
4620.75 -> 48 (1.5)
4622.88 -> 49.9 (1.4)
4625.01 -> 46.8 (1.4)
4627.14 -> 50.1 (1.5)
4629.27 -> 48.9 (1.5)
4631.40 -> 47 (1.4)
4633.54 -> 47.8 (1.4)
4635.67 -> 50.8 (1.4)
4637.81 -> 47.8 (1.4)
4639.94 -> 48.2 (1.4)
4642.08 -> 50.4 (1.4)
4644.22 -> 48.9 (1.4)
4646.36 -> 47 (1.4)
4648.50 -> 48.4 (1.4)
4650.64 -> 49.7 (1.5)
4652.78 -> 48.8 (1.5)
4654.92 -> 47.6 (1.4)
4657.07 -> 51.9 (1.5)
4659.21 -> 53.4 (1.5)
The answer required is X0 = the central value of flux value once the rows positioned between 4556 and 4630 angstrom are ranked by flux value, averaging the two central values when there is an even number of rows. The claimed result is 49.0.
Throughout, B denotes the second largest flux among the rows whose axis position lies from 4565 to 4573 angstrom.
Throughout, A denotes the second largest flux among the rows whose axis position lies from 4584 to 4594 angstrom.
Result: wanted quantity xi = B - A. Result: 1.4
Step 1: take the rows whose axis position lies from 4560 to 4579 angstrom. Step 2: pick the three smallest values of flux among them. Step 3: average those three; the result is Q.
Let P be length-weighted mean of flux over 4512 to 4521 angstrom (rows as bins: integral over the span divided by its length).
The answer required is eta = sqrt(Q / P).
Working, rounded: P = 48.3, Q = 47.4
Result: 0.99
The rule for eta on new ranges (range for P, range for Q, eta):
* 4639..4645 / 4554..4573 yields 0.98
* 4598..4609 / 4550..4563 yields 0.99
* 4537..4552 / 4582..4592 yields 0.99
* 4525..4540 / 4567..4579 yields 1.00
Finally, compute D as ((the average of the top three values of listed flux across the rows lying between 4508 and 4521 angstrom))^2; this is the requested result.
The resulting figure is 2434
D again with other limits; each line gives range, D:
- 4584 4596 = 2450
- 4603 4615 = 2510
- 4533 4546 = 2554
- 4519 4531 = 2447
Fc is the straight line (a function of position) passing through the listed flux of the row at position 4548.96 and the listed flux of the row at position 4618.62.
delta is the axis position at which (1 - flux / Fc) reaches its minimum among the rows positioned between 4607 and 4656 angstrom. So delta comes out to 4612.25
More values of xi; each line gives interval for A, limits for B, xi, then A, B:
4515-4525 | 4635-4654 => 1.6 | 48.8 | 50.4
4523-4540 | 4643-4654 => -0.2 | 49.1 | 48.9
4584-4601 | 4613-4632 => 0.3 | 49.7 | 50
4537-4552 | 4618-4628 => -0.4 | 50.3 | 49.9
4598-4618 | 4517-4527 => -1.3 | 50.1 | 48.8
